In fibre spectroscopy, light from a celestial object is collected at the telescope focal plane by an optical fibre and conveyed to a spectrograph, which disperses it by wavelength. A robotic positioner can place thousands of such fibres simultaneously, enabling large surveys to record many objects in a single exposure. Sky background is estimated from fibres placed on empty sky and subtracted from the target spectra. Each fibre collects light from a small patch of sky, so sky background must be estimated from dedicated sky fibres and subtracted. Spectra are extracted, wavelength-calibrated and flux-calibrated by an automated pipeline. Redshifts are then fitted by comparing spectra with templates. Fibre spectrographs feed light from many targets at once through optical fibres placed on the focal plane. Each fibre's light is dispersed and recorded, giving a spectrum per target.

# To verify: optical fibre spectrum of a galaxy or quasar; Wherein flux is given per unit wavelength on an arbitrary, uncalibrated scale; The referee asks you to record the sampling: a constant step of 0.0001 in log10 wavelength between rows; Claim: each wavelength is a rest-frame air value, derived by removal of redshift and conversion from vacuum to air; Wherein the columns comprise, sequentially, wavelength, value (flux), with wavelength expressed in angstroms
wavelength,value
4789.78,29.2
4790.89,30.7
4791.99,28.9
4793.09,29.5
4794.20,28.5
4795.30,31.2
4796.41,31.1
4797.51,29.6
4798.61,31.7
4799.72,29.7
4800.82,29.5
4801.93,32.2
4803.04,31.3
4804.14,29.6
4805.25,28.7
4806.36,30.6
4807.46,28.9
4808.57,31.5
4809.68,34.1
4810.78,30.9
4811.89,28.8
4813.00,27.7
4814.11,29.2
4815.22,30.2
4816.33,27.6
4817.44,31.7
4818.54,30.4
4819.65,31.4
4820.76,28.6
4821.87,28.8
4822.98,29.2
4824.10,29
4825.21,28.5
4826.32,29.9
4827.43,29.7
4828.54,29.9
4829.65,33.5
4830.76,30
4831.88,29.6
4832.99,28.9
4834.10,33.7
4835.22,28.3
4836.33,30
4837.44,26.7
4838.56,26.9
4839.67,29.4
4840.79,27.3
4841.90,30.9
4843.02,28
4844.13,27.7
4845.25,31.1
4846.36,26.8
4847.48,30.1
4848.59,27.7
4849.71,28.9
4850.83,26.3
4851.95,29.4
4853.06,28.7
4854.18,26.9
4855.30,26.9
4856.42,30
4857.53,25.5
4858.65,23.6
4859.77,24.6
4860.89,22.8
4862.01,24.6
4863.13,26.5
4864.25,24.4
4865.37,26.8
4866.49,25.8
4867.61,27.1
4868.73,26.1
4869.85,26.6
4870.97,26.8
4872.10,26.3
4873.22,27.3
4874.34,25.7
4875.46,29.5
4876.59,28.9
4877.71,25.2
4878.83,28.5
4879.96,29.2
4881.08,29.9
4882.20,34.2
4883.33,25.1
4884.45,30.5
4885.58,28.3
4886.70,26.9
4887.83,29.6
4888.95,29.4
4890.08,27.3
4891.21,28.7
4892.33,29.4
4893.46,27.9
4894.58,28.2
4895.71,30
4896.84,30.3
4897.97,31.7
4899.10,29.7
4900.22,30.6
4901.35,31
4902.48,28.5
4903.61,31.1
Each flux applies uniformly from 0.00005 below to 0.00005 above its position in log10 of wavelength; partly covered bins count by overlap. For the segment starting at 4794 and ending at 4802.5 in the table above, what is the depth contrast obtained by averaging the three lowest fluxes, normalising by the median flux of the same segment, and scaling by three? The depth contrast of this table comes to 2.88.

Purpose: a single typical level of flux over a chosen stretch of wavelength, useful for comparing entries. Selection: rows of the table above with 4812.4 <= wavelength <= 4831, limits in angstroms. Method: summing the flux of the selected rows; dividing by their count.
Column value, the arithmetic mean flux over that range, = 29.7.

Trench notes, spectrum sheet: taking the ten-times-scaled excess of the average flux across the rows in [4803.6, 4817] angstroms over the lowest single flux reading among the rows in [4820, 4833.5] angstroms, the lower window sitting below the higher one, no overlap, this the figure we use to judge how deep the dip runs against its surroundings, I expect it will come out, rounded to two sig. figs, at 13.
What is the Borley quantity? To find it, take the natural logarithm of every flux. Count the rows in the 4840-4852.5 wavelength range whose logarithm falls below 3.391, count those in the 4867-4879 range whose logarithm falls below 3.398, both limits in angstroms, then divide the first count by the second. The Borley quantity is 0.73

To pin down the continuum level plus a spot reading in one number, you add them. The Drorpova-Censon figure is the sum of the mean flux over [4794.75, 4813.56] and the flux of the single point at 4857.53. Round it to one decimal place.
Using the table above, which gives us 55.9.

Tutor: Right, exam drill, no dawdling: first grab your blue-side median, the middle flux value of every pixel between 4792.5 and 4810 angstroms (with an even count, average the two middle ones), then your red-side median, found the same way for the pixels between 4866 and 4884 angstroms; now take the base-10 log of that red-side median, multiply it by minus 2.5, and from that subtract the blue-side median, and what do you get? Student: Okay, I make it -33.7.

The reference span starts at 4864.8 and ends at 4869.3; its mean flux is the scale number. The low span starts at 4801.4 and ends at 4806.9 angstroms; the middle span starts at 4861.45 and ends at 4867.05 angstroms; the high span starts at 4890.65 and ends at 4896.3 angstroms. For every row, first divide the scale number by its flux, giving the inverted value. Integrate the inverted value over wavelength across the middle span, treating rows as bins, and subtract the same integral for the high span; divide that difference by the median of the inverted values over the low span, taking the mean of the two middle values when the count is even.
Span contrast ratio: 0.7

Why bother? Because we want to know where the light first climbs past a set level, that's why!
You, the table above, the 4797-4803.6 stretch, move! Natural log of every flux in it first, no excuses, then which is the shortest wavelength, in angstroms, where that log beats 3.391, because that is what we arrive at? 4798.61 angstroms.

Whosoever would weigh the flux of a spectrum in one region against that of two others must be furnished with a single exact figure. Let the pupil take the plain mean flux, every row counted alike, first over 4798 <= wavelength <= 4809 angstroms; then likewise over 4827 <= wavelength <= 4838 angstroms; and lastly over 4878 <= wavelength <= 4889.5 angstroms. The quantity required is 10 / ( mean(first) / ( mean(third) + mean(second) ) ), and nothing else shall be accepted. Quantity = 19.5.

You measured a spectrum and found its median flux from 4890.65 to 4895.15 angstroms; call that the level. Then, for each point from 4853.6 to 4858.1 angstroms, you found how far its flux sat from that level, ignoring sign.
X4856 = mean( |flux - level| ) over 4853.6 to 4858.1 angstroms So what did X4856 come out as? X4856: 1.9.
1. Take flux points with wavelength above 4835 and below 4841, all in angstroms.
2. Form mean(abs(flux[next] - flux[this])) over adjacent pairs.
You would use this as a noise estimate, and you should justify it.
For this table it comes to 2.0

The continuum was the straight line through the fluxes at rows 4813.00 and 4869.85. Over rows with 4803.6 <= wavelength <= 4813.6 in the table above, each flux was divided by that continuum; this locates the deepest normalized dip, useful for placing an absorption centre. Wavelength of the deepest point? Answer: 4813.00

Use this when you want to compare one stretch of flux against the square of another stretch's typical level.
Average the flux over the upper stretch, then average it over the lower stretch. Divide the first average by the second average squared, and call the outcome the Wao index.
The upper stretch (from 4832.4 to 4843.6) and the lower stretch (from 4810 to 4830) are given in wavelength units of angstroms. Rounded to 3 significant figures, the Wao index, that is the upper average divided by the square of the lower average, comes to 0.0328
